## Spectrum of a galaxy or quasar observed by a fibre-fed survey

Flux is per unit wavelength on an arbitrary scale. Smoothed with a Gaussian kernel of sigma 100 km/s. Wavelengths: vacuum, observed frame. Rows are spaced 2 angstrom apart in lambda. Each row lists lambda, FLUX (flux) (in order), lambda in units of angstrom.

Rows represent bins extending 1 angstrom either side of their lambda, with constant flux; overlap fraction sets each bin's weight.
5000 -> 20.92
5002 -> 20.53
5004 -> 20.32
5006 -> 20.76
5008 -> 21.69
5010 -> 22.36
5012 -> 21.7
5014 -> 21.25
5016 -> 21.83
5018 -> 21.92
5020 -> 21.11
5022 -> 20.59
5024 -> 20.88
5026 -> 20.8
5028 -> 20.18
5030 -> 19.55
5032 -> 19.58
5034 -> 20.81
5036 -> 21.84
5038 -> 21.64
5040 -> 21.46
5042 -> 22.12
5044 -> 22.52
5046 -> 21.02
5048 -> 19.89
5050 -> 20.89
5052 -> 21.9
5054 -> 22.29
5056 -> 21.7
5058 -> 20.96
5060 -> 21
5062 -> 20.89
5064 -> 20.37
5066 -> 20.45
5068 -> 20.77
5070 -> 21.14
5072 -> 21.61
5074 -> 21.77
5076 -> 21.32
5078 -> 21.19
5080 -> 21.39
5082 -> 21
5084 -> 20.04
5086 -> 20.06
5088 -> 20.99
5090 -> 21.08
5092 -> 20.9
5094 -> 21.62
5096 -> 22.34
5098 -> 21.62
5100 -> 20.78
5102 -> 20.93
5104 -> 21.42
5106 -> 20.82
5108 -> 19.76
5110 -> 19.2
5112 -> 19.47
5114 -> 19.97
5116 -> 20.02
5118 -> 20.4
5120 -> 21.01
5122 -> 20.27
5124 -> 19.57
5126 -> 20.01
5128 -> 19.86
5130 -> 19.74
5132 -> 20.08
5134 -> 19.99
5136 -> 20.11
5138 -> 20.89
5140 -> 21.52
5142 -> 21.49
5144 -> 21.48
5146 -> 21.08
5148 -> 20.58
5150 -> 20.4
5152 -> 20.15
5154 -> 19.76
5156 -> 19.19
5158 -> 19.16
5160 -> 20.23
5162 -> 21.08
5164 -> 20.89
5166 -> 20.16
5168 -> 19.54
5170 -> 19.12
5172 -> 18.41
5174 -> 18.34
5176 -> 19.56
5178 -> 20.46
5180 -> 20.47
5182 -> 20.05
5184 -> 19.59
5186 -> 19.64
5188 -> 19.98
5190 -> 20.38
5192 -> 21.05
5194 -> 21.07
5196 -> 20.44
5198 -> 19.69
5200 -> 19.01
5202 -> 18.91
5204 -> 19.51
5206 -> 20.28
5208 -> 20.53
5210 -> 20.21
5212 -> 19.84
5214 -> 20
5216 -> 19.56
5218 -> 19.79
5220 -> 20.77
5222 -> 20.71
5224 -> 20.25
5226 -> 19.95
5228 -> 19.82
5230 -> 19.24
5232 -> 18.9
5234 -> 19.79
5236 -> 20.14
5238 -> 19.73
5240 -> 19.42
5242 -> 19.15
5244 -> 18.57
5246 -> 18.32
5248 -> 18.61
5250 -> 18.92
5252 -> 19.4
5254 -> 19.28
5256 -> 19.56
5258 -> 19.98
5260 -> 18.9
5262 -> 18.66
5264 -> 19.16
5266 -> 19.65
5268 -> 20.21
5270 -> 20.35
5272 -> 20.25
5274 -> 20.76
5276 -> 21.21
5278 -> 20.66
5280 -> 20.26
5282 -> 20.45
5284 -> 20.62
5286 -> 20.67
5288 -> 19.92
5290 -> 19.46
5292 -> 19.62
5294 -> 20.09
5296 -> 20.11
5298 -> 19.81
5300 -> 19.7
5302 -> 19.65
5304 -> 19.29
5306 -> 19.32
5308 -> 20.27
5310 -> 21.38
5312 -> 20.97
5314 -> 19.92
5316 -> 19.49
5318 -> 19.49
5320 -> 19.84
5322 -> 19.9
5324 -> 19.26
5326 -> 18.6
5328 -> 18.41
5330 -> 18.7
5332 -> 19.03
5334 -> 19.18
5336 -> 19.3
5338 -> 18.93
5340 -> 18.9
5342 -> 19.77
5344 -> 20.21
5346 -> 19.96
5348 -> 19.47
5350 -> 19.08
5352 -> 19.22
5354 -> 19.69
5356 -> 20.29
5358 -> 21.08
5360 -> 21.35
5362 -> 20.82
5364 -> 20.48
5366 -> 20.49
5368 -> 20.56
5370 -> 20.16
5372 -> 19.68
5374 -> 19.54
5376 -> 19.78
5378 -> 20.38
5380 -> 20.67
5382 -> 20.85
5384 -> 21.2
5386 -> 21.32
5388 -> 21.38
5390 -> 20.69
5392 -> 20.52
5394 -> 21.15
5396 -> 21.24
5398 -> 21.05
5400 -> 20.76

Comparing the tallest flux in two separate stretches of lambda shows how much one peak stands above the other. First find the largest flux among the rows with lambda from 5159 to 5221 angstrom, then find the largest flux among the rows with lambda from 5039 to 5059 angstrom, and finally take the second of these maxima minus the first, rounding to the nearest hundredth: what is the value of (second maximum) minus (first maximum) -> 1.44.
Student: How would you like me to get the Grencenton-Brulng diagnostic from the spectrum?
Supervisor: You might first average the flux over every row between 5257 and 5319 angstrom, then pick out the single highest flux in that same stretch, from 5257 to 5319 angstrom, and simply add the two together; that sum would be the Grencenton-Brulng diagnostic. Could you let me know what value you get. 41.4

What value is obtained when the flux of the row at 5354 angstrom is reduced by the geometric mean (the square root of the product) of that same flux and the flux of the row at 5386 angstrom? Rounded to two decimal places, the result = -0.80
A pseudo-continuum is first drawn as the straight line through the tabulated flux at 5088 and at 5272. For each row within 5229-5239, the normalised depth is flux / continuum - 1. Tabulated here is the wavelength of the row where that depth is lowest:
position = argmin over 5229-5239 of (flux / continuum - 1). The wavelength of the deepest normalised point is 5232 angstrom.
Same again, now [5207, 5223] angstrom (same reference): 5216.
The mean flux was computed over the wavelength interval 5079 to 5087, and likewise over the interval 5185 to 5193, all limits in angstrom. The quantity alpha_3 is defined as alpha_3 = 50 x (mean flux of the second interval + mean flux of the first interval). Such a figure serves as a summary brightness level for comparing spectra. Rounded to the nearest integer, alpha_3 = 2044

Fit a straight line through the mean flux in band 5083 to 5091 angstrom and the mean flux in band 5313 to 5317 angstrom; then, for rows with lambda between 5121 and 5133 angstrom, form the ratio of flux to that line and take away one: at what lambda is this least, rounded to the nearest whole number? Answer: 5124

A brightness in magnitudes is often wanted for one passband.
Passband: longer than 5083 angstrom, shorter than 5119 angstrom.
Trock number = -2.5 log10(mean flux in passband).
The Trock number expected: -3.286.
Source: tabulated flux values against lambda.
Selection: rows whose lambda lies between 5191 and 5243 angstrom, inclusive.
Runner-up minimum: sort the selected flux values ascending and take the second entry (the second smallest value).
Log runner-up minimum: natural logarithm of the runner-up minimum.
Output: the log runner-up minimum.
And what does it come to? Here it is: 2.94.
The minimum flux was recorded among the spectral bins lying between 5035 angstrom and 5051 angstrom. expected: 19.89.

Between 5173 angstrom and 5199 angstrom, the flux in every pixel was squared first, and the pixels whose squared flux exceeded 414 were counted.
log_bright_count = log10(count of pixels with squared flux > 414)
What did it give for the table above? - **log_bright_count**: 0.78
